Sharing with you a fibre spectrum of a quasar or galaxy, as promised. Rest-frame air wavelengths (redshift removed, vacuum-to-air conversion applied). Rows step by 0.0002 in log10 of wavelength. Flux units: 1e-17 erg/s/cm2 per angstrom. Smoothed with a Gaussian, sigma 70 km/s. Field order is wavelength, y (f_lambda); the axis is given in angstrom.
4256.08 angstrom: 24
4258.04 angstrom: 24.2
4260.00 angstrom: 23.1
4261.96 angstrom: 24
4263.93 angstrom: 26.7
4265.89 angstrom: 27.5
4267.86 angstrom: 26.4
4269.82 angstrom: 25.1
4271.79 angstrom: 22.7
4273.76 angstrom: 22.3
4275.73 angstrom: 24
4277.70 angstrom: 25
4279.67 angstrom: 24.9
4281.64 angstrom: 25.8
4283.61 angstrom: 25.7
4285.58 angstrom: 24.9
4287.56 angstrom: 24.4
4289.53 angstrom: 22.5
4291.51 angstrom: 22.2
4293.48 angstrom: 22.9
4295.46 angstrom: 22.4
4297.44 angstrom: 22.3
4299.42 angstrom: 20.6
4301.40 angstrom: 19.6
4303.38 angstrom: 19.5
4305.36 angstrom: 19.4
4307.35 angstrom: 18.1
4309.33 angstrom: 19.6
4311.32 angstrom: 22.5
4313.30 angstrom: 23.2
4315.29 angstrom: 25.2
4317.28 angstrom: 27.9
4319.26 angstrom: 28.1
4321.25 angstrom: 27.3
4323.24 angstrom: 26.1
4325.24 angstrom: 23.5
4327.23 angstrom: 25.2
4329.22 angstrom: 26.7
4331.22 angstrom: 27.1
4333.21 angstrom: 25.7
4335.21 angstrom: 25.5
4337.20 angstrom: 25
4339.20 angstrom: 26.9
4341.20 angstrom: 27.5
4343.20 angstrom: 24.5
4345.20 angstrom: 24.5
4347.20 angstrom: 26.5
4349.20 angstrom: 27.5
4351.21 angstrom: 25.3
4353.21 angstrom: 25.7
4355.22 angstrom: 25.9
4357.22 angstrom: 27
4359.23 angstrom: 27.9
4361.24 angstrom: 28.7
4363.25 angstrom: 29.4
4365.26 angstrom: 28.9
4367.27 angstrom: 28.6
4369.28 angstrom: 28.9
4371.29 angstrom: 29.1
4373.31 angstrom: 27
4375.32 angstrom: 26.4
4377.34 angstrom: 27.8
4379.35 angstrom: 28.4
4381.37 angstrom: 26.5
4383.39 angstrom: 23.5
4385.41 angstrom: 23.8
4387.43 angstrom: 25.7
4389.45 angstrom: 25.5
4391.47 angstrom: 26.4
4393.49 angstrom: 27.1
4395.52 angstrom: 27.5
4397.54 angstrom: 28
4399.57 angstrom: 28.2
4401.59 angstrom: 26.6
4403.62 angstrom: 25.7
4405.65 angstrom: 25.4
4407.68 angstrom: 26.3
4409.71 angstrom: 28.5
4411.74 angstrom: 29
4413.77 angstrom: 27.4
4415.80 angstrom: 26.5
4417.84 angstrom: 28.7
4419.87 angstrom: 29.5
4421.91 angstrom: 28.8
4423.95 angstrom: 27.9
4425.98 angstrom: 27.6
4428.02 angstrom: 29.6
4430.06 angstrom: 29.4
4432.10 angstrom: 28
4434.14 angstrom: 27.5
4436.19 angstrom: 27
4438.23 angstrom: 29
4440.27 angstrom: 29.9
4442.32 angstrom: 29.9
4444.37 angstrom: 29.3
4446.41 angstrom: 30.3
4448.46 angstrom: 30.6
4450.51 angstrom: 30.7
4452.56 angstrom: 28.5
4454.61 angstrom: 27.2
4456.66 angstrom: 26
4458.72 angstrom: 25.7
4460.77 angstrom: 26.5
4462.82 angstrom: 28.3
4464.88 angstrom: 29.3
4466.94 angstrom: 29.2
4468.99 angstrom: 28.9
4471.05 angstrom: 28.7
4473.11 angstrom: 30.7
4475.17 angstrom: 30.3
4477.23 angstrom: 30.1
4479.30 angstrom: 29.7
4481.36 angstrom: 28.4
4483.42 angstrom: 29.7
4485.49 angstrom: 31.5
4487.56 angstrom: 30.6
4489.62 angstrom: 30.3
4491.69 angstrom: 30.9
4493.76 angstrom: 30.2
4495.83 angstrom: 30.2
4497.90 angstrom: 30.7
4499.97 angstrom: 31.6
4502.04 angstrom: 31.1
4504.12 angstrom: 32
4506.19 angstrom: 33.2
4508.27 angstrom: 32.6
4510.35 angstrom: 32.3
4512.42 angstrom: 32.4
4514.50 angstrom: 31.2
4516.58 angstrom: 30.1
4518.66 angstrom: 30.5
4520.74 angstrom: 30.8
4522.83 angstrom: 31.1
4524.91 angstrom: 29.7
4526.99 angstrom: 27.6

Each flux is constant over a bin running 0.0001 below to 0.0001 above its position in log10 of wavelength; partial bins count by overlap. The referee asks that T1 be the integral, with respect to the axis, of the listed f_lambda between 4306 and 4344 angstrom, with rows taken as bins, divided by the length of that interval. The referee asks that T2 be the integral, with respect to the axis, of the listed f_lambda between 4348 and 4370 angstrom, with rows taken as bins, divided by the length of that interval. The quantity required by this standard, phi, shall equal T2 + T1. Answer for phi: 53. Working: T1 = 25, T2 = 28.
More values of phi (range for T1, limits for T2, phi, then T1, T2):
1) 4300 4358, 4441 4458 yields 54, 25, 29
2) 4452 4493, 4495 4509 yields 61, 29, 32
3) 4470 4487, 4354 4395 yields 57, 30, 27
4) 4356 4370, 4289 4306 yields 50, 28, 21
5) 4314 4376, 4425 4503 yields 56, 27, 29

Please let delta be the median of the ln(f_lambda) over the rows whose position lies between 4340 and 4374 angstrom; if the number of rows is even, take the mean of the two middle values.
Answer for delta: 3.31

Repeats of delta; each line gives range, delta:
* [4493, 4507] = 3.44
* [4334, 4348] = 3.24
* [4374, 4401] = 3.28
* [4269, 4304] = 3.13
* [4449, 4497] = 3.39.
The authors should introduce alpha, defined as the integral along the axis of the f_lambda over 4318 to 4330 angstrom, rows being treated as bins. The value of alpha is 314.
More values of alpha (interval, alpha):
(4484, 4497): 397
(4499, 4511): 385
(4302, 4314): 244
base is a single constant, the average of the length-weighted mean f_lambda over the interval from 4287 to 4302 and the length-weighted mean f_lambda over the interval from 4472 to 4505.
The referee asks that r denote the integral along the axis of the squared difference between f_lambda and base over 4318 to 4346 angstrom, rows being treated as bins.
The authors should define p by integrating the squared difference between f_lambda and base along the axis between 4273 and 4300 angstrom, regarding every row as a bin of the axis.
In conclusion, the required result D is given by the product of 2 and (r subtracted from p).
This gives 410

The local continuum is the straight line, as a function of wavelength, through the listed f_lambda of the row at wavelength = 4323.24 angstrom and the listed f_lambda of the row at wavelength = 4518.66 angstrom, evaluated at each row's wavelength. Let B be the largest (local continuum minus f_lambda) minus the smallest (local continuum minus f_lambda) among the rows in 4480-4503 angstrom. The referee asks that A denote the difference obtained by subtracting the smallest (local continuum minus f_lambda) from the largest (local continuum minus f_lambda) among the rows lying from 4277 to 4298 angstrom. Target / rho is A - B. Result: 1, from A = 3.86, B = 3.0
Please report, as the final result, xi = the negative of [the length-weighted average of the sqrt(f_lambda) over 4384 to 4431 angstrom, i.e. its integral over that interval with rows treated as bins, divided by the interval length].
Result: -5.23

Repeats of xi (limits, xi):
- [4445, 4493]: -5.40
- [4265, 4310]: -4.78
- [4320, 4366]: -5.14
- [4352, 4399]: -5.21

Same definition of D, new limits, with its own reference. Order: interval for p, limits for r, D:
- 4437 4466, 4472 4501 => -510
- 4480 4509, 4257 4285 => 1061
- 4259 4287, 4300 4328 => -949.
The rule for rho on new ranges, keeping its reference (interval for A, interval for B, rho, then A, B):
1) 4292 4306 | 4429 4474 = -1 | 3.77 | 5.2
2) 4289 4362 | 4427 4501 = 5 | 9.73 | 5.2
